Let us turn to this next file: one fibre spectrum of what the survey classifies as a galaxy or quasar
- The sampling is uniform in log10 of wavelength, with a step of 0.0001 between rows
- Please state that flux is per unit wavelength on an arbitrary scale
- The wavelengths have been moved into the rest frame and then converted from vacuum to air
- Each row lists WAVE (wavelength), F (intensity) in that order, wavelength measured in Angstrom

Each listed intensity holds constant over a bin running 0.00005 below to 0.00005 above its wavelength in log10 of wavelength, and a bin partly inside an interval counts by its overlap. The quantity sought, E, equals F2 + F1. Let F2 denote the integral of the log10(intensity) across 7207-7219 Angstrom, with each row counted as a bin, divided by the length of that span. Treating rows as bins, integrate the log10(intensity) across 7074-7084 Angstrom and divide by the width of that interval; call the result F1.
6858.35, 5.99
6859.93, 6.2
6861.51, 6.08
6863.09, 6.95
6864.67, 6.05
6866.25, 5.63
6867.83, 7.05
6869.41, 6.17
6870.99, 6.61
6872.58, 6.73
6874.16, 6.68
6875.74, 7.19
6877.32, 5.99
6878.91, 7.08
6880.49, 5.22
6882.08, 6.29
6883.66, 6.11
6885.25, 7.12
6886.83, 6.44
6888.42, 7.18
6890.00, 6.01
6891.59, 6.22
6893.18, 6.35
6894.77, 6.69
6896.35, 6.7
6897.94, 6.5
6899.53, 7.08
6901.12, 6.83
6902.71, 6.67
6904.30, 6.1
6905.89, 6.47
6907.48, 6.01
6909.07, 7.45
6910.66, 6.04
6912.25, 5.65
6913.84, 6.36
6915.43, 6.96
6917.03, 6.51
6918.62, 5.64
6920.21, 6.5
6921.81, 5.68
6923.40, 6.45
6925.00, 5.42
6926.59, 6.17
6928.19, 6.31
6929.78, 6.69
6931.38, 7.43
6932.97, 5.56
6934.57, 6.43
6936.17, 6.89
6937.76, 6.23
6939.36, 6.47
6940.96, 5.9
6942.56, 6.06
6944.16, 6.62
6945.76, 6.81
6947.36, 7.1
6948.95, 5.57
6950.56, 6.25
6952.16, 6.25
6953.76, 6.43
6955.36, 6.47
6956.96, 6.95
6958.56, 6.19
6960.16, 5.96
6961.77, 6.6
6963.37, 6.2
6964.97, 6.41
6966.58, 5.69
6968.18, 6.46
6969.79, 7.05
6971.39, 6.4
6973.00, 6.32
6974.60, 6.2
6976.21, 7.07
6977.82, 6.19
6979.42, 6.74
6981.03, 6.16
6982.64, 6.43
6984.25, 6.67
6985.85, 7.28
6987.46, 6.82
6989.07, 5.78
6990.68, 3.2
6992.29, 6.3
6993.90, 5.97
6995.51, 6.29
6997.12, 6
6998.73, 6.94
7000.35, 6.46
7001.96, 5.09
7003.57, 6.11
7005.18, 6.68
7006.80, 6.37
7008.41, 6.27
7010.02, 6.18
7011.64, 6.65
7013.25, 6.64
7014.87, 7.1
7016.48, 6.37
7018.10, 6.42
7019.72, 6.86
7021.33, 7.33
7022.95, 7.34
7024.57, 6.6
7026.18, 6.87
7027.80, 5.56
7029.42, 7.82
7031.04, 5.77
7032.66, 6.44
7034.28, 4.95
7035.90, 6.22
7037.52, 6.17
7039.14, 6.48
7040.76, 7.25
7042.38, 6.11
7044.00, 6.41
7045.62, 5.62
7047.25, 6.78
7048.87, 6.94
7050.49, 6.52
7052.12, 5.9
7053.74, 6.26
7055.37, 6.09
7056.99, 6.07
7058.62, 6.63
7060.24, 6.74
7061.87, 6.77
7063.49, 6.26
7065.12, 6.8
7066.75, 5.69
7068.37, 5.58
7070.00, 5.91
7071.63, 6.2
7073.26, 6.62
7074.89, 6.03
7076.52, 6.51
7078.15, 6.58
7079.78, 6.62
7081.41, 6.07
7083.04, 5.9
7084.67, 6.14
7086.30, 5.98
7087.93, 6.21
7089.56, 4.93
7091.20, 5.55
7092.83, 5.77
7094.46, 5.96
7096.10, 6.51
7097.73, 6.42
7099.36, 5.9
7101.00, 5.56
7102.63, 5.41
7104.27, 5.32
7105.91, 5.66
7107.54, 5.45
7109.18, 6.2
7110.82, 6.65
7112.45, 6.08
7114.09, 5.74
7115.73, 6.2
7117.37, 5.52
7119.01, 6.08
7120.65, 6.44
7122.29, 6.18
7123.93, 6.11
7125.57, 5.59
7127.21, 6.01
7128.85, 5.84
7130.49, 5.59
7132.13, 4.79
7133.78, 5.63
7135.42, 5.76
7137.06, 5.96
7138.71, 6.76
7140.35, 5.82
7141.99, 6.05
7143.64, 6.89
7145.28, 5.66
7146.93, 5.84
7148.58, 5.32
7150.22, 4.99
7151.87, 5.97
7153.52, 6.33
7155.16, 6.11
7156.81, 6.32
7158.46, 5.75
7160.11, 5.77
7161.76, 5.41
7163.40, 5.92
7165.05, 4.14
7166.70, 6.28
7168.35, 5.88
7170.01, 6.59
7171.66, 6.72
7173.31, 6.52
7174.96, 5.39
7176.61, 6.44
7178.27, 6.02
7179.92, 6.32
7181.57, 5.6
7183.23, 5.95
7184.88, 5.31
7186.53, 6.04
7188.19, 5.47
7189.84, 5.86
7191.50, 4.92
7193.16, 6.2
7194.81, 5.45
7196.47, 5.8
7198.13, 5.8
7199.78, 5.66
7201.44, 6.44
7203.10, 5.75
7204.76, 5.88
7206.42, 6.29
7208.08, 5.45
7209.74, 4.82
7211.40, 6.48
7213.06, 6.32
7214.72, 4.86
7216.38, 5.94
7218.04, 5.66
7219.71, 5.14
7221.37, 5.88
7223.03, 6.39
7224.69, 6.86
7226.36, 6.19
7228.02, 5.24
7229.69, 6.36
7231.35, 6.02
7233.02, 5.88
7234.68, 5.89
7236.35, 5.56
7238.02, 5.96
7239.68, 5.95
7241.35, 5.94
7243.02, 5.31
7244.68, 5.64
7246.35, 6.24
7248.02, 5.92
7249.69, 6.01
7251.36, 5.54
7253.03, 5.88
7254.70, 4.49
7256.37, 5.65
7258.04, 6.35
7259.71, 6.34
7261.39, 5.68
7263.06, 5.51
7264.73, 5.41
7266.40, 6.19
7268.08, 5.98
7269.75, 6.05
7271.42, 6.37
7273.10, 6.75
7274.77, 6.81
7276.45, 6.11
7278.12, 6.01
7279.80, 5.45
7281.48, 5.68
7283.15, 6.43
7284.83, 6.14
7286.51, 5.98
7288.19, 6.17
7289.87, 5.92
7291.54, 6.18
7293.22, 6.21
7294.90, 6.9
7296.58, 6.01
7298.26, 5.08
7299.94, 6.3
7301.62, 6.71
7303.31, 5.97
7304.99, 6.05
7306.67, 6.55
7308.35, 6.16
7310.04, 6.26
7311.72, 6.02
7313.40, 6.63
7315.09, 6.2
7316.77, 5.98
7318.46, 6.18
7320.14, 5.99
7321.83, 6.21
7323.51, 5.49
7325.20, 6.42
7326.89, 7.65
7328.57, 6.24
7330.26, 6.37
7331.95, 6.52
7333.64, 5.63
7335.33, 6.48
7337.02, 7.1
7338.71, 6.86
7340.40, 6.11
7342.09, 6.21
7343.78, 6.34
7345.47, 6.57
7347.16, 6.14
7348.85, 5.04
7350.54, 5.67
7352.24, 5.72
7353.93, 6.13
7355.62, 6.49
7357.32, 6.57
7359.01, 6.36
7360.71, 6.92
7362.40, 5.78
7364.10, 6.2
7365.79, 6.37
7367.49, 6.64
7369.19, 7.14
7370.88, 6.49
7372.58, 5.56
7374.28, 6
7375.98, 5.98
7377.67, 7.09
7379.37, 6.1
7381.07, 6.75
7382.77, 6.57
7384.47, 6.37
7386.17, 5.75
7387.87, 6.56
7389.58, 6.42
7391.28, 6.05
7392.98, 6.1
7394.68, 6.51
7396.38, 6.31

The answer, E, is 1.55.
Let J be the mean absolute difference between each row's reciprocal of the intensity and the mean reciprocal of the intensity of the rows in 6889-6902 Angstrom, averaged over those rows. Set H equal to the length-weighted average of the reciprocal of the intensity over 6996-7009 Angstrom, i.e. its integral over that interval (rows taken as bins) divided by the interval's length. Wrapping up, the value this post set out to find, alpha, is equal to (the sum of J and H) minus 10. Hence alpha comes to -9.83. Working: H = 0.161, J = 0.007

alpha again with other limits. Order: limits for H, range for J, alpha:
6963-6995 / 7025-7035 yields -9.81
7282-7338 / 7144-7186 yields -9.83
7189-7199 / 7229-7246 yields -9.82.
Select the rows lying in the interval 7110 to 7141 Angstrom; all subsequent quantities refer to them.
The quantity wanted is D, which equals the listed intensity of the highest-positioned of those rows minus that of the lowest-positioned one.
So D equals -0.8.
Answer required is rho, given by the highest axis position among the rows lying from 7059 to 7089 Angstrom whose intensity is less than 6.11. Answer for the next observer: 7086.30 Angstrom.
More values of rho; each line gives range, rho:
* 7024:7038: 7034.28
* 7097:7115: 7114.09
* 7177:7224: 7221.37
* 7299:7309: 7304.99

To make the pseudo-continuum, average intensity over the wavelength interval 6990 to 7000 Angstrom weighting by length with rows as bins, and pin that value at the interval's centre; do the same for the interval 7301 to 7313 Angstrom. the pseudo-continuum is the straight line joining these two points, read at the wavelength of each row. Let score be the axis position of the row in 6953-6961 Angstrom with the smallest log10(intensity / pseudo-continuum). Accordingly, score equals 6960.16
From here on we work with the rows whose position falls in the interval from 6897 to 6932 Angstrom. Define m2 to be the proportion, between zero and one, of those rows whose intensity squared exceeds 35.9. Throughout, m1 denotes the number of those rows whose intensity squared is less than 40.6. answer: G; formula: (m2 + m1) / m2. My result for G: 13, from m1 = 10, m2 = 0.82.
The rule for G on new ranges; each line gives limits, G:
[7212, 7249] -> 64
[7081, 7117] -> 47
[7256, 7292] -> 33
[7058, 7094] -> 23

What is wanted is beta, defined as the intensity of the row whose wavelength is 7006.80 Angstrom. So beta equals 6.37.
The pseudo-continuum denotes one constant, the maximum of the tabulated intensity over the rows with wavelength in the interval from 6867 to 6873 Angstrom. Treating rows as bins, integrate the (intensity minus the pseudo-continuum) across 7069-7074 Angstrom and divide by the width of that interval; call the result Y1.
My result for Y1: -0.8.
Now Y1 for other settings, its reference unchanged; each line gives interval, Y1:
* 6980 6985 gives -0.6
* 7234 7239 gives -1.2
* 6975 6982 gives -0.5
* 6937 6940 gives -0.7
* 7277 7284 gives -1.1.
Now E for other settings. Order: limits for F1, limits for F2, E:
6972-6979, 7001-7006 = 1.58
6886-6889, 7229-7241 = 1.61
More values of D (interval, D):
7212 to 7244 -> -1.0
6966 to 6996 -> 0.6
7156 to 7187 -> -0.3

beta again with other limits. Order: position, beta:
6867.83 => 7.05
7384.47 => 6.37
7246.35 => 6.24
